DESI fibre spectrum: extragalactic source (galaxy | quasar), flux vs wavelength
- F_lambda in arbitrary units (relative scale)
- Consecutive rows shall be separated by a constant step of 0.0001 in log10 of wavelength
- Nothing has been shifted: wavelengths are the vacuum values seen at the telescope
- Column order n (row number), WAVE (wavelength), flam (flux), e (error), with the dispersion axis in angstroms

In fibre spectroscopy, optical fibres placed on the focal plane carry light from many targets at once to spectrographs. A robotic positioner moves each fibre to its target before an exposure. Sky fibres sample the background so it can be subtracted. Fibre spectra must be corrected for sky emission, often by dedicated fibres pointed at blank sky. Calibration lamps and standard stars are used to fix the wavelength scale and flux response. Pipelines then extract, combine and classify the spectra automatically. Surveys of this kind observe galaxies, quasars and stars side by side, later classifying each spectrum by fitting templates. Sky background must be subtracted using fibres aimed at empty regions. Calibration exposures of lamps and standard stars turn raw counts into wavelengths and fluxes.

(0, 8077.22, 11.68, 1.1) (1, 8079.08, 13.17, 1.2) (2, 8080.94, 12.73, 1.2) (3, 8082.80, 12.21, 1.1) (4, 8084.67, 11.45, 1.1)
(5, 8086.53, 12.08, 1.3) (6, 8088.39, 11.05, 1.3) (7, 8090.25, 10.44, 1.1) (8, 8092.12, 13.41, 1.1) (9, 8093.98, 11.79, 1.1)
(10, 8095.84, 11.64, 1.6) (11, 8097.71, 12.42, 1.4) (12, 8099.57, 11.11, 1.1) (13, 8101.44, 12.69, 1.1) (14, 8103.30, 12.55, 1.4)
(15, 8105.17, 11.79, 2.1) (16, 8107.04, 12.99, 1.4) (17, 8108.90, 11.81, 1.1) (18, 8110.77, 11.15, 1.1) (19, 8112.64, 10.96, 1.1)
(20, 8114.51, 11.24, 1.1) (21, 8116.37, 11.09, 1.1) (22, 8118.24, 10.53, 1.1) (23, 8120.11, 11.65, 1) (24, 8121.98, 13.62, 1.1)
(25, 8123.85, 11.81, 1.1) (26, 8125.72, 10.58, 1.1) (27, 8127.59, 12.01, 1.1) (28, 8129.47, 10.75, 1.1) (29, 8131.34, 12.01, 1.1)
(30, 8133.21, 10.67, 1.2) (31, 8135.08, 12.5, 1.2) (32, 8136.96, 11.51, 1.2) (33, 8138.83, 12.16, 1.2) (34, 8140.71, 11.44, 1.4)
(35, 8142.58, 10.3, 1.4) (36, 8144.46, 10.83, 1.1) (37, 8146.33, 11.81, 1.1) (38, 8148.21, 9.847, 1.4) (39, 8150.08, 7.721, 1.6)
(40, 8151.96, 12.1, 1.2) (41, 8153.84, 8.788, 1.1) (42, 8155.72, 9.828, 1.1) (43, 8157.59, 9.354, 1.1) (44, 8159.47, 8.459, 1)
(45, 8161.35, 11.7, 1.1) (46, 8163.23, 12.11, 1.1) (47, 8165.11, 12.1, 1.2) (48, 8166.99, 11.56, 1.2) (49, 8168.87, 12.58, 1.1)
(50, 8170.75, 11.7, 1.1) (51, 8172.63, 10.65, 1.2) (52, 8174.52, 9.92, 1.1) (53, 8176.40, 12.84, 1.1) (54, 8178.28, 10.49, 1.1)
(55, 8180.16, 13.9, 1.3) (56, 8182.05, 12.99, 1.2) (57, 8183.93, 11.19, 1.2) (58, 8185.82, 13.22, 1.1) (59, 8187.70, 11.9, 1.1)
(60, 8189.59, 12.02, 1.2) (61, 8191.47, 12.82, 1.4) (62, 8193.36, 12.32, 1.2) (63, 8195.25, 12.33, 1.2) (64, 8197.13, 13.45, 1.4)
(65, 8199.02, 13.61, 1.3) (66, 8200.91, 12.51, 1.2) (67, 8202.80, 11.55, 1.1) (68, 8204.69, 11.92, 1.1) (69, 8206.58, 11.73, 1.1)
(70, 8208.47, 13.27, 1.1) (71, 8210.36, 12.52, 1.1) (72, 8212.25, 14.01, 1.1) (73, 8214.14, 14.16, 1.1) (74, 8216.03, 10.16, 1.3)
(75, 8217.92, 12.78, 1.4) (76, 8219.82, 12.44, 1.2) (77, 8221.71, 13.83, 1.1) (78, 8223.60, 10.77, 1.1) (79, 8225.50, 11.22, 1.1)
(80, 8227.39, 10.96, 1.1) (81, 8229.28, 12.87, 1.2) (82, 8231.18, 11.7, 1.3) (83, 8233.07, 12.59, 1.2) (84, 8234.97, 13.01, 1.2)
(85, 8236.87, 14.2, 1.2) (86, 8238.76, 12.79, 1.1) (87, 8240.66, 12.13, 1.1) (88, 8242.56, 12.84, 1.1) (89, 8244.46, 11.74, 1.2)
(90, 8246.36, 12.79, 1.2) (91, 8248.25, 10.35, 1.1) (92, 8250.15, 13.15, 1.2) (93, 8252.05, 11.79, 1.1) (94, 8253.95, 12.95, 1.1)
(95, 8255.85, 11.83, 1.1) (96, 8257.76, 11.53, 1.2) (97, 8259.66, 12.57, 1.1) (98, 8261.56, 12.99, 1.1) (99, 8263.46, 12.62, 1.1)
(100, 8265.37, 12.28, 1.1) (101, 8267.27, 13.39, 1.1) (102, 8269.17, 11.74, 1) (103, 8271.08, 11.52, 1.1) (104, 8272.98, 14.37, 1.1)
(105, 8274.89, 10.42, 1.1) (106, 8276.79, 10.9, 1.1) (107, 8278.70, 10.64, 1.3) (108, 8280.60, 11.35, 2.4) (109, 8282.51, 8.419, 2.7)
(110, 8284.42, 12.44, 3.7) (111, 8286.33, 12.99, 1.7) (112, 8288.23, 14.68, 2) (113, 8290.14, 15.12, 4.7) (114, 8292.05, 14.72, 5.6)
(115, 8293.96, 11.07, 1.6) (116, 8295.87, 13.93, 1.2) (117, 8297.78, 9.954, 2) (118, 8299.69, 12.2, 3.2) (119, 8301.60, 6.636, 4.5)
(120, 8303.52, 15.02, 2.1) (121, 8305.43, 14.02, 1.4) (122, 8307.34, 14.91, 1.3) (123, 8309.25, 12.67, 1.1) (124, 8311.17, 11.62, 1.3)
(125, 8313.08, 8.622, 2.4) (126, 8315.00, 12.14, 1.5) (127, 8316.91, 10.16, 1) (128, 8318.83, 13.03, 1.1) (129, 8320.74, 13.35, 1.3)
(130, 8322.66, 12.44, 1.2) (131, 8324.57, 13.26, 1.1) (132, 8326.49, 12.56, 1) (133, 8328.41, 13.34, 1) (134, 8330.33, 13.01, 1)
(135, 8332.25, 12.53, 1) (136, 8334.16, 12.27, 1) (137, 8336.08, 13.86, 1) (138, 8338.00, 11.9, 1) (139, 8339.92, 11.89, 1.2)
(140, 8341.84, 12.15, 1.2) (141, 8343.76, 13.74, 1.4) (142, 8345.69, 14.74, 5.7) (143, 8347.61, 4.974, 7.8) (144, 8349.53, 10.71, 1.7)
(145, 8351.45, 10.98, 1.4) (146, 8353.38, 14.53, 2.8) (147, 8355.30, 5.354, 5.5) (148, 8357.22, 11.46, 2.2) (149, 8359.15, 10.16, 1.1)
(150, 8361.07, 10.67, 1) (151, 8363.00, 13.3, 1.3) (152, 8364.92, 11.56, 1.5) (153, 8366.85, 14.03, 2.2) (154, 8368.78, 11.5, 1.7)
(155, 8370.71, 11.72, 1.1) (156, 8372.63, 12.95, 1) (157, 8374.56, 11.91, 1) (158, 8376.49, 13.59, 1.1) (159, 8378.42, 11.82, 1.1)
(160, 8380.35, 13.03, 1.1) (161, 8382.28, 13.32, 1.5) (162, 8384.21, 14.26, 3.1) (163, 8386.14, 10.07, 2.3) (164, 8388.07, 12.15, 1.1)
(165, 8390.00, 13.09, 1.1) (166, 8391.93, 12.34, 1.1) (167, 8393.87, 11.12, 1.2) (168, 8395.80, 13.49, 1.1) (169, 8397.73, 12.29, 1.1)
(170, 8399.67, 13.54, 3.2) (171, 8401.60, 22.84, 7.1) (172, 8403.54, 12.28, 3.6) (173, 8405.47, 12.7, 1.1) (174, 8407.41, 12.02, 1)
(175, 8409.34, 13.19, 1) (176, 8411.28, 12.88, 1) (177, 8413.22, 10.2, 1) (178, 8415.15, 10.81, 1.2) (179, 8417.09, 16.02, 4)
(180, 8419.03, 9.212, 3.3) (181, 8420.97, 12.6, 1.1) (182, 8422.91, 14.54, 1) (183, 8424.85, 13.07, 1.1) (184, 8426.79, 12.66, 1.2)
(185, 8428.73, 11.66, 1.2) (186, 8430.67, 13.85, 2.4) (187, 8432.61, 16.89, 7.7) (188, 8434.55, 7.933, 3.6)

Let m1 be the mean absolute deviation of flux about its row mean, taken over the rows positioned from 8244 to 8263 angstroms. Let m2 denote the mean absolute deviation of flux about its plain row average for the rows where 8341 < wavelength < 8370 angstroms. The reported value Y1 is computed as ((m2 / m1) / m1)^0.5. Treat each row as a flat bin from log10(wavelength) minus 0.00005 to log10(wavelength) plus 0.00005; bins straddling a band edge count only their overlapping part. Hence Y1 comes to 1.97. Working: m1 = 0.7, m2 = 2.01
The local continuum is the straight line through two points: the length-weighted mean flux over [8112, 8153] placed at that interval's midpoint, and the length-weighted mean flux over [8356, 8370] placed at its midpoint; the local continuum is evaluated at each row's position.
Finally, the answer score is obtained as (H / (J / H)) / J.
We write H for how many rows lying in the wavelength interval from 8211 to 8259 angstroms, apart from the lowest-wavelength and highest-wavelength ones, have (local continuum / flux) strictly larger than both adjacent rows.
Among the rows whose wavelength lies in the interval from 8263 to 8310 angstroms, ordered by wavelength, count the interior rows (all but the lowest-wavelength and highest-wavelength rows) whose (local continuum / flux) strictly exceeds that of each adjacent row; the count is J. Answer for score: 1.00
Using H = 9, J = 9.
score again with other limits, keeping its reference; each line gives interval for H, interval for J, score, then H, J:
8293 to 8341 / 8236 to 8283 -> 0.79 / 8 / 9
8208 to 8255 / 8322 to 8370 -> 2.04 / 10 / 7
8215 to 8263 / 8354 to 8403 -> 1.27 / 9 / 8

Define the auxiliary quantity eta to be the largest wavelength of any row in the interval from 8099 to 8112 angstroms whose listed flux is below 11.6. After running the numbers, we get 8110.77 angstroms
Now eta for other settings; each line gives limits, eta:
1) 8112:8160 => 8159.47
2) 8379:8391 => 8386.14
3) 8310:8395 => 8393.87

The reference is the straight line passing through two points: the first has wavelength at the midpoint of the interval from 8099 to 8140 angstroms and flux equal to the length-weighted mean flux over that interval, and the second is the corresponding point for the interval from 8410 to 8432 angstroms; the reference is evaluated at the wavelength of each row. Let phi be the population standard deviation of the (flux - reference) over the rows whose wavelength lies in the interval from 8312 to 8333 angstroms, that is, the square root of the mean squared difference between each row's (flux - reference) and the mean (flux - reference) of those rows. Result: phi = 1.4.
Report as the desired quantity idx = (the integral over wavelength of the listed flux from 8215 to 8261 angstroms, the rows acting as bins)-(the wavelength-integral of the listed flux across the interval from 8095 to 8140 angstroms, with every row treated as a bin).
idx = 35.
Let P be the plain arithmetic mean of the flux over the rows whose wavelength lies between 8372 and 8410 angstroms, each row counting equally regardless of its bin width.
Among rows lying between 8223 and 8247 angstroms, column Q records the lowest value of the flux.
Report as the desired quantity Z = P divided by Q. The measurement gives 1.22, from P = 13.1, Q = 10.77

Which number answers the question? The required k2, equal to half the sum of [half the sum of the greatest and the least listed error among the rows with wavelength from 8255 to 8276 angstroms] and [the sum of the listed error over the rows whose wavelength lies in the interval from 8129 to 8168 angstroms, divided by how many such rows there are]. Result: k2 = 1.1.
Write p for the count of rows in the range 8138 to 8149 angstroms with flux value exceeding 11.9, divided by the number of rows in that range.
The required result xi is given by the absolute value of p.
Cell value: 0.2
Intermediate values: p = 0.17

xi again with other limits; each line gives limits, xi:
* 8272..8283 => 0.2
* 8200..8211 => 0.7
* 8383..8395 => 0.7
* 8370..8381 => 0.7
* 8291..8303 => 0.5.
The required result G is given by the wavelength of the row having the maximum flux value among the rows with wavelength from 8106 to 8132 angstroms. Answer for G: 8121.98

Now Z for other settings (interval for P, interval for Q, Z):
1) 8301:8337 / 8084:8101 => 1.19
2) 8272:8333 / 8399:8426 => 1.33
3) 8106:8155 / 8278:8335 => 1.69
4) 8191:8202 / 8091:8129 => 1.22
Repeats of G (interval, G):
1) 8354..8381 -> 8366.85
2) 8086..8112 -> 8092.12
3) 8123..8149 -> 8135.08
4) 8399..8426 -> 8401.60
